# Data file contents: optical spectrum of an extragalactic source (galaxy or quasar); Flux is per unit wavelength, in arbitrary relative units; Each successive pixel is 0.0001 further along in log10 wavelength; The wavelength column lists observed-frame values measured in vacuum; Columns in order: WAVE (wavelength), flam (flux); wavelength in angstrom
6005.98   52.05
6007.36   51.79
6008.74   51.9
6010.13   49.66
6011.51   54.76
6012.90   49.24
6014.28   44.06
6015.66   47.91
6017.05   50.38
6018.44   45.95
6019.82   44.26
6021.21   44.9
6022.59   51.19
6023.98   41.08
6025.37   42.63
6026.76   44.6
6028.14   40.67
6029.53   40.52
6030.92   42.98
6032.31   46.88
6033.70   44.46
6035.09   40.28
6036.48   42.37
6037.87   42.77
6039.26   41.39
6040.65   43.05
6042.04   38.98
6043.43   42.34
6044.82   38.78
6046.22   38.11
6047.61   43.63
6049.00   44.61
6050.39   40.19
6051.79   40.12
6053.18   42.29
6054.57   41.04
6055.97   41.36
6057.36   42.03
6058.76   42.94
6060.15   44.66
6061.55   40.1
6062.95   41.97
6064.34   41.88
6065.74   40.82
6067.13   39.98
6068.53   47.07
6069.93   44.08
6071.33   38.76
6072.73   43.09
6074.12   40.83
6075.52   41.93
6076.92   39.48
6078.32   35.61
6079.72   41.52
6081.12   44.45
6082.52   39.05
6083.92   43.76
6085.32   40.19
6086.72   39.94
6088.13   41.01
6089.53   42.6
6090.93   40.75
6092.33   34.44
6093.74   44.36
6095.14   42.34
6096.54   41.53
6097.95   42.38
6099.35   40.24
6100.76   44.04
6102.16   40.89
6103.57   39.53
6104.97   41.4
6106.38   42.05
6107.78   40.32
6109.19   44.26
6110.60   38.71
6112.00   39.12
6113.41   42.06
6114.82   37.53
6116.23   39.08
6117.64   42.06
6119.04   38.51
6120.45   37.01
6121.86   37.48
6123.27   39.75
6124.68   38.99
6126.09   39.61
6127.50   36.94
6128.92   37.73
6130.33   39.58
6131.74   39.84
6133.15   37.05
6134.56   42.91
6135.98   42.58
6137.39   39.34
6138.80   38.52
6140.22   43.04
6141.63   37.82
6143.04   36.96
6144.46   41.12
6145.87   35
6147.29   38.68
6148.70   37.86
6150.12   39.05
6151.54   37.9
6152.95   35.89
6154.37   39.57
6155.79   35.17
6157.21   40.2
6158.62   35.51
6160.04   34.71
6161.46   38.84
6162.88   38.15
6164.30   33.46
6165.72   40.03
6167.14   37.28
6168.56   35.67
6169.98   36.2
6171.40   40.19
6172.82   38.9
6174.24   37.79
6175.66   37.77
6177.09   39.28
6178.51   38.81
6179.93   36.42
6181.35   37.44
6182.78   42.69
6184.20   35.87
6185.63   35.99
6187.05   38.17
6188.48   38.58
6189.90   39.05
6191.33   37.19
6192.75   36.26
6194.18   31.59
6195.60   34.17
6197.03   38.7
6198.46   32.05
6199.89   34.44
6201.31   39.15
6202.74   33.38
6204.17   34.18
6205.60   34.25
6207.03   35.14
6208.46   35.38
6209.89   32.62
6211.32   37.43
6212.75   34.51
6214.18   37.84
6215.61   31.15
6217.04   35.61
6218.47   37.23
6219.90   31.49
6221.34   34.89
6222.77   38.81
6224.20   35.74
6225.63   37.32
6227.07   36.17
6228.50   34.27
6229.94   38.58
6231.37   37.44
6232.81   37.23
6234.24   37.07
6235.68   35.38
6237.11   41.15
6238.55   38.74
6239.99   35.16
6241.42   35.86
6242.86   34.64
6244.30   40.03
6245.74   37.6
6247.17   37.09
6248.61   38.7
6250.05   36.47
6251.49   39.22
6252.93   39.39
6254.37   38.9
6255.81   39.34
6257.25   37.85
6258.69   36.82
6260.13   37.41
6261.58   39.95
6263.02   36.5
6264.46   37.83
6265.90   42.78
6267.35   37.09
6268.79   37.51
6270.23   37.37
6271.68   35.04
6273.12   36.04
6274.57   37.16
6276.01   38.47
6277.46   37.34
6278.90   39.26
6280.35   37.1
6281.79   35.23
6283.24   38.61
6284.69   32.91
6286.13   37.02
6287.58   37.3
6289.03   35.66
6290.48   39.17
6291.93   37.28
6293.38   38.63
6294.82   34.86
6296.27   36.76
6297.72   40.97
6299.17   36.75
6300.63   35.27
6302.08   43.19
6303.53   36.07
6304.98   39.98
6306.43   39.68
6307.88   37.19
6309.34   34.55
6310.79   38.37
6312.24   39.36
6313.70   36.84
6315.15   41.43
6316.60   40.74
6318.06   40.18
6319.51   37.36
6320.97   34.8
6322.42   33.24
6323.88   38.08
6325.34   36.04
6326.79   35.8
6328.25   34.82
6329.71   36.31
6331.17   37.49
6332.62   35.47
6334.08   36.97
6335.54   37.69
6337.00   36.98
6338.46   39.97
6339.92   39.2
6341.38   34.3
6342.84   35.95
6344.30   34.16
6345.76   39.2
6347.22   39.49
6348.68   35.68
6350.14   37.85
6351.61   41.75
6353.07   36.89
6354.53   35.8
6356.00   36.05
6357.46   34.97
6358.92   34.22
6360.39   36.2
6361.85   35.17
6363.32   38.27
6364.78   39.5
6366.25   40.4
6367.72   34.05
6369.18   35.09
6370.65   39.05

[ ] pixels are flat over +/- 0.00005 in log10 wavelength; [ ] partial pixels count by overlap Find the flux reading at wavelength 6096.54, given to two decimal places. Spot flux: 41.53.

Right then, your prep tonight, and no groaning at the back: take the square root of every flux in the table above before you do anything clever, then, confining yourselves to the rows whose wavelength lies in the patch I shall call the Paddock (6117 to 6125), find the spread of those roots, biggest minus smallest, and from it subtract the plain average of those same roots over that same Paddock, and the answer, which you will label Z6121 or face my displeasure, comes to -5.84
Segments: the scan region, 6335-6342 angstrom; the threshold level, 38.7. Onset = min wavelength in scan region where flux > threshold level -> 6338.46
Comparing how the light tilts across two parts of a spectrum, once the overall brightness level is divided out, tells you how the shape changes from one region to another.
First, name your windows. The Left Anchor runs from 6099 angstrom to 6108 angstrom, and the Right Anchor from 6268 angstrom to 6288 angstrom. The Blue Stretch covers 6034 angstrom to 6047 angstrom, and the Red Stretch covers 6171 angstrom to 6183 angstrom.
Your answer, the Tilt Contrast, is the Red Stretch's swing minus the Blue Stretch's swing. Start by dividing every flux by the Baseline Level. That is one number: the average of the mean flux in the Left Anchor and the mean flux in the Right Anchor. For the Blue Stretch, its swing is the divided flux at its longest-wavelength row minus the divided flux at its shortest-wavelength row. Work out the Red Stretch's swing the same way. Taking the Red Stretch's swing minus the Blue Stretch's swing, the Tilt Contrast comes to 0.12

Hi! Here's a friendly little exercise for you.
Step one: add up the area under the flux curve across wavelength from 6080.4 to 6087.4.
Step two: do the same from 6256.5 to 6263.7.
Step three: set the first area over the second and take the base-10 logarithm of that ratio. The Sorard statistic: 0.029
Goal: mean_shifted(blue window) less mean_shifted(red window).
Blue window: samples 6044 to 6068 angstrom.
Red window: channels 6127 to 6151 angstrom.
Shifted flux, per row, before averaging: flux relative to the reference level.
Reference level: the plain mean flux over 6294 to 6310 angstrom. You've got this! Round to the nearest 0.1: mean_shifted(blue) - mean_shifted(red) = 2.4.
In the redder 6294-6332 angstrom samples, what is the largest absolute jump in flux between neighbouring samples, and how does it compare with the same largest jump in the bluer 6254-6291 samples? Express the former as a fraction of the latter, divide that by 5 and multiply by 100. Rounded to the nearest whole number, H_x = 28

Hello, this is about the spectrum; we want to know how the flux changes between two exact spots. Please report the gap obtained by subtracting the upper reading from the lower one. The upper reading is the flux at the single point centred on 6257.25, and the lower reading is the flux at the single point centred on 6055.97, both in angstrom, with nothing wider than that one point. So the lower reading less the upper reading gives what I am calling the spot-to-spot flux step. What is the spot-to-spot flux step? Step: 3.5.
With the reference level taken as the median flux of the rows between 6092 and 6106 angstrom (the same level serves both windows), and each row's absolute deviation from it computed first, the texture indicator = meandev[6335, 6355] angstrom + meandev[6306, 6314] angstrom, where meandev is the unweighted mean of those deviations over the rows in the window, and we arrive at 7.8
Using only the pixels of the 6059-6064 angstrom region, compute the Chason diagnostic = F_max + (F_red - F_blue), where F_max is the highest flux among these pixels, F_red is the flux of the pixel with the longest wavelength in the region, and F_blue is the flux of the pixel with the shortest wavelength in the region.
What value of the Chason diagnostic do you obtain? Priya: 42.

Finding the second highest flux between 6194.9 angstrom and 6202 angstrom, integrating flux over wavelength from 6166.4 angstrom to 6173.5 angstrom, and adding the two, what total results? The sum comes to 306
